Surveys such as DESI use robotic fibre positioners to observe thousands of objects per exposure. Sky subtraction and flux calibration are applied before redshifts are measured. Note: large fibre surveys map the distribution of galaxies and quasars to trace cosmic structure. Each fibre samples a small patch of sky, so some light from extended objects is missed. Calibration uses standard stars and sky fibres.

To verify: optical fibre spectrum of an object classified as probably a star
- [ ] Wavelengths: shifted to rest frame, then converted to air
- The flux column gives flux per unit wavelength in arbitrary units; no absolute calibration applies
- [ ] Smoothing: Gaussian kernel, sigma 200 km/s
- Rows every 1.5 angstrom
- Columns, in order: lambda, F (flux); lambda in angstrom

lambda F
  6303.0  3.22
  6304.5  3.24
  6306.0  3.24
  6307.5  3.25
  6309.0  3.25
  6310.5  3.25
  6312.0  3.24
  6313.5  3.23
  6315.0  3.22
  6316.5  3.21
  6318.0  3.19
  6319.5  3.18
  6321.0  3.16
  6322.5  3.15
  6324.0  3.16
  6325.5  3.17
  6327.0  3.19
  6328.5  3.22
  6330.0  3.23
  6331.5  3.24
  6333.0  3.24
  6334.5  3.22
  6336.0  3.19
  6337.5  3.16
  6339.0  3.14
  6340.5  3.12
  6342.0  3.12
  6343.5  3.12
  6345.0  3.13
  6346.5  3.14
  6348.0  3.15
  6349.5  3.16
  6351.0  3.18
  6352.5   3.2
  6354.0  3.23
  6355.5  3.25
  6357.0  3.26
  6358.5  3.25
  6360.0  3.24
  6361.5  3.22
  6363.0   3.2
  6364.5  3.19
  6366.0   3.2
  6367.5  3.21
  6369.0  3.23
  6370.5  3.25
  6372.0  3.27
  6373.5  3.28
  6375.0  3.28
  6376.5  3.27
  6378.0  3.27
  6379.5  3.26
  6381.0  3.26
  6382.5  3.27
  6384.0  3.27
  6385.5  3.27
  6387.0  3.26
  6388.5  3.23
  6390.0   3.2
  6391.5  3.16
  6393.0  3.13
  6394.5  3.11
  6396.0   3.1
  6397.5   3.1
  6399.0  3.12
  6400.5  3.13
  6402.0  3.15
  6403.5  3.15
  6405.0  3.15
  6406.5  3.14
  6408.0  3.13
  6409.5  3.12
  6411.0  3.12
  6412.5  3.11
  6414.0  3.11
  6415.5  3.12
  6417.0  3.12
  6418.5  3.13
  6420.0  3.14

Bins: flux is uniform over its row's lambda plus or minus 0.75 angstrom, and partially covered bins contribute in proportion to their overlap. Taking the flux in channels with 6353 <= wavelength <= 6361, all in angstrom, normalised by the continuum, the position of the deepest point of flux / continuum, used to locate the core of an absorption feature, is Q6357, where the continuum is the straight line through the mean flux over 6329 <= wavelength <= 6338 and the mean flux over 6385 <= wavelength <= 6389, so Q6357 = 6354.0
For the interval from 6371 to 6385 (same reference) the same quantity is 6381.0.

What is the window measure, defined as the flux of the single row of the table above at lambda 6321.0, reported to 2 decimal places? 3.16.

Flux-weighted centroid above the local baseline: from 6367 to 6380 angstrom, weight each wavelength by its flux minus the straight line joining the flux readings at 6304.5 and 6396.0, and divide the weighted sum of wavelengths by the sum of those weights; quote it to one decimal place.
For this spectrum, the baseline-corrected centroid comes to 6374.2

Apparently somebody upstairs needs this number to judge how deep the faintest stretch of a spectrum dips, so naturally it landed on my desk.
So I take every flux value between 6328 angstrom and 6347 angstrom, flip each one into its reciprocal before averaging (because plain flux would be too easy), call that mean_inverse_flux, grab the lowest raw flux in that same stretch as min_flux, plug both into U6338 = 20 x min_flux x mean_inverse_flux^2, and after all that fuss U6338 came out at 6.19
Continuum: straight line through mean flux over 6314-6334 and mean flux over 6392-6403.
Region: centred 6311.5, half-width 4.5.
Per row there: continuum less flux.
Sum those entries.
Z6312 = -0.2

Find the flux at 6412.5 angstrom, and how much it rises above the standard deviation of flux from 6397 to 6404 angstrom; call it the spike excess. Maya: 3.09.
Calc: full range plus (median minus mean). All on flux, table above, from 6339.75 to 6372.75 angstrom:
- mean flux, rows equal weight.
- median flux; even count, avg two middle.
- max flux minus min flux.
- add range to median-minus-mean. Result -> 0.15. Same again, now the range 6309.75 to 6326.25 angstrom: 0.09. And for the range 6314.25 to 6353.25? 0.12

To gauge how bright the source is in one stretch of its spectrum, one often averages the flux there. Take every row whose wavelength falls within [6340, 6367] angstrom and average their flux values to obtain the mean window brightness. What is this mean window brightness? 3.19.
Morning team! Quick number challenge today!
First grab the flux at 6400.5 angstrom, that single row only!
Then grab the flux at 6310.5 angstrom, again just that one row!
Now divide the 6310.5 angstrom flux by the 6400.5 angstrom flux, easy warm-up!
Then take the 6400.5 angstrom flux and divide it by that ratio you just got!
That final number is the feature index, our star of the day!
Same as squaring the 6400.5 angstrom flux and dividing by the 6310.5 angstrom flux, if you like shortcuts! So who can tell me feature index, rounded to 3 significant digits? 3.01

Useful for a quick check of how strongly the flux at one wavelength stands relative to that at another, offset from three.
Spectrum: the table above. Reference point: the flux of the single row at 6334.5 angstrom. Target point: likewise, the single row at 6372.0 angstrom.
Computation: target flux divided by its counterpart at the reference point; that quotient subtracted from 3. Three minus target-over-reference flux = 1.98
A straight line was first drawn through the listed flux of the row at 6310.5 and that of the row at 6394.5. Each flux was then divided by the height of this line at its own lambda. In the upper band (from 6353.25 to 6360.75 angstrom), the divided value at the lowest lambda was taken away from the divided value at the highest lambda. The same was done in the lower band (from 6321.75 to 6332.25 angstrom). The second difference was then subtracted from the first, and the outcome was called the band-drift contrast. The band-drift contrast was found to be -0.026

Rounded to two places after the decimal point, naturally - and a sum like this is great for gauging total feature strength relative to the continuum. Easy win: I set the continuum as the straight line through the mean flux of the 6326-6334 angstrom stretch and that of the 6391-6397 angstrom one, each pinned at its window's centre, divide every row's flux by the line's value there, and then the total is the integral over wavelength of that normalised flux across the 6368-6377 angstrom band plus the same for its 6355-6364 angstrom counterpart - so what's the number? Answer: 18.47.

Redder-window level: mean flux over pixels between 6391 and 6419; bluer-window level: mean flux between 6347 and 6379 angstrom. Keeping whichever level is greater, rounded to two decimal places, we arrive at 3.23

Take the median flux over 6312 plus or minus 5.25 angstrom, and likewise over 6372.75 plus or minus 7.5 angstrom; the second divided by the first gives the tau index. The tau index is 1.01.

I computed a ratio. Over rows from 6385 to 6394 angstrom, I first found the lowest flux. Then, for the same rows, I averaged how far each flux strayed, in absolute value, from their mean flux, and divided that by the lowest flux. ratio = 0.014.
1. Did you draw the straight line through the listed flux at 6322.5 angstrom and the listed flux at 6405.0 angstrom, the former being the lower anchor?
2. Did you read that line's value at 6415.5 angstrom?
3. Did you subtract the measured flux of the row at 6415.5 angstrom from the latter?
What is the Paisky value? 0.03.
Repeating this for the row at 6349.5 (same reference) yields -0.01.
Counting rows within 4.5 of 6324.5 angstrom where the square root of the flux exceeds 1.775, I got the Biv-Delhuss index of 5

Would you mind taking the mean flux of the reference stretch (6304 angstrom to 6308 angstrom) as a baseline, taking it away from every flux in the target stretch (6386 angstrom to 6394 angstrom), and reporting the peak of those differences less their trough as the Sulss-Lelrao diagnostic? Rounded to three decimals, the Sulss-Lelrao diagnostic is 0.130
